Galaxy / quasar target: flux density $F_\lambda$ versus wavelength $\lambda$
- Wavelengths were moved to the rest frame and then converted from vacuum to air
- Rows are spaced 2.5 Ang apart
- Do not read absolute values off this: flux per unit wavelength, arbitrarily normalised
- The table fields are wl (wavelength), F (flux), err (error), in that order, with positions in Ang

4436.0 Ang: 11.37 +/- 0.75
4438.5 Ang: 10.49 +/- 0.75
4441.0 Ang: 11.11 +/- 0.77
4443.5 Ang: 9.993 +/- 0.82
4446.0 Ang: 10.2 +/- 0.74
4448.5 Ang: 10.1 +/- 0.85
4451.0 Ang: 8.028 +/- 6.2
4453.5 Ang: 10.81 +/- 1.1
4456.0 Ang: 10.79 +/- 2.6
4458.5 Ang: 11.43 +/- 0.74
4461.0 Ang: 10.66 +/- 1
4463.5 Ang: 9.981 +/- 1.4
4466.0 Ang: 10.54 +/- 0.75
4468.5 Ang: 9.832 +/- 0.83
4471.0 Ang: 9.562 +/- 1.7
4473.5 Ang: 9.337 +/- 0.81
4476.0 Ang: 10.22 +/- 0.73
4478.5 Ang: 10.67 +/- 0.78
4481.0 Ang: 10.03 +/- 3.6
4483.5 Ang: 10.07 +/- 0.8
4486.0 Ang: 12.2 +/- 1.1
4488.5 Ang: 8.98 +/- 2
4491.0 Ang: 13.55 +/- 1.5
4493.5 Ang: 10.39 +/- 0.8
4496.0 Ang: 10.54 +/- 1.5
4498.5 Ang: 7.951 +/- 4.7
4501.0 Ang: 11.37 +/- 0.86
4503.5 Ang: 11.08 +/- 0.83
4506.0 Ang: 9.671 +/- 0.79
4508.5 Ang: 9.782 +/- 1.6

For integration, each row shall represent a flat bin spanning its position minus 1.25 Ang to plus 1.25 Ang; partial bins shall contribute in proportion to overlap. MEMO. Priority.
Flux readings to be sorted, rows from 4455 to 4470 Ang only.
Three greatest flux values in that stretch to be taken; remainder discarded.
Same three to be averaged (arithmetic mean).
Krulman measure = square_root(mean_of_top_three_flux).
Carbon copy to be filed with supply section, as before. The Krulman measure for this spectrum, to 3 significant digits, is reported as 3.31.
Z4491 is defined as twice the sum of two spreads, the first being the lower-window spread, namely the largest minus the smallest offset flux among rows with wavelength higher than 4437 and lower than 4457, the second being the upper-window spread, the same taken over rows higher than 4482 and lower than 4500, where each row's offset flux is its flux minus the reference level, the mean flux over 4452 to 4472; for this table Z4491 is 17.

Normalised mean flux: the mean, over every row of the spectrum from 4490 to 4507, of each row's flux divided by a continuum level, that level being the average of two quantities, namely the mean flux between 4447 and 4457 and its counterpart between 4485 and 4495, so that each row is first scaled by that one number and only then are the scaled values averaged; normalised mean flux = 1.00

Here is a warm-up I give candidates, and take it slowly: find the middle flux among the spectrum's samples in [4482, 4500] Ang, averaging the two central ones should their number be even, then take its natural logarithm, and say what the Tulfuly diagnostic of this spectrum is 2.34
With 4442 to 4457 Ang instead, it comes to 2.32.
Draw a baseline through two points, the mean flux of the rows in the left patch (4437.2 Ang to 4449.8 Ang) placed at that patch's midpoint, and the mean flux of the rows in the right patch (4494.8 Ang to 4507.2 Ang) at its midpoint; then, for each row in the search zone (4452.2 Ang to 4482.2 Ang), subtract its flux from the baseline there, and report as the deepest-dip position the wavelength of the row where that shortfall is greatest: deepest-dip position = 4473.5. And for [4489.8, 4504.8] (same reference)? 4498.5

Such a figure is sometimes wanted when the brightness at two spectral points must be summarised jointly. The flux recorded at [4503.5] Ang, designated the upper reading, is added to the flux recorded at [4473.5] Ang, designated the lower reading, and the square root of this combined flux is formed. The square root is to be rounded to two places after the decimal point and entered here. 4.52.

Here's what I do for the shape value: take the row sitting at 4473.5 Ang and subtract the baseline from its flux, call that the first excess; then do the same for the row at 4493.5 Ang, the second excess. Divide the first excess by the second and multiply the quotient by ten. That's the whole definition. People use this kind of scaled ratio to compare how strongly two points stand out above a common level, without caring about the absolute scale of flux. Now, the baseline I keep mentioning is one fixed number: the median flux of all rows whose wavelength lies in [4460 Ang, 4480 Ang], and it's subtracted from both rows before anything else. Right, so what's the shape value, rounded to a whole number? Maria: -26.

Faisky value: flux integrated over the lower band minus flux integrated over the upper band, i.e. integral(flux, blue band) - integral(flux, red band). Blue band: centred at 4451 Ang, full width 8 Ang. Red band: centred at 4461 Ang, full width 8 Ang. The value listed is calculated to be -8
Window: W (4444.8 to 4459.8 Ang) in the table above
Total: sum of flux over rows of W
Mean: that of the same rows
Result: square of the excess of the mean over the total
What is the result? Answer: 2614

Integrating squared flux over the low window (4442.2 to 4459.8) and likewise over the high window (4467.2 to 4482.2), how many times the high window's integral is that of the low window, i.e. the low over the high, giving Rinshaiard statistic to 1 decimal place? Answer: 1.2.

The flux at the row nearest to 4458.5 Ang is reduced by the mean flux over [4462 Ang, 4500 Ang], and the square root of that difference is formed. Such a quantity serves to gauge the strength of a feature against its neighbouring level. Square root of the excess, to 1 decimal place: 1.1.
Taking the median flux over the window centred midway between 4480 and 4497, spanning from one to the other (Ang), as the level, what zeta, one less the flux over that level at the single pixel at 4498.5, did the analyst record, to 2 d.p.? 0.23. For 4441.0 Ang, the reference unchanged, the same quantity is -0.07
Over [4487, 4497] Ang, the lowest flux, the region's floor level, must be 8.98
